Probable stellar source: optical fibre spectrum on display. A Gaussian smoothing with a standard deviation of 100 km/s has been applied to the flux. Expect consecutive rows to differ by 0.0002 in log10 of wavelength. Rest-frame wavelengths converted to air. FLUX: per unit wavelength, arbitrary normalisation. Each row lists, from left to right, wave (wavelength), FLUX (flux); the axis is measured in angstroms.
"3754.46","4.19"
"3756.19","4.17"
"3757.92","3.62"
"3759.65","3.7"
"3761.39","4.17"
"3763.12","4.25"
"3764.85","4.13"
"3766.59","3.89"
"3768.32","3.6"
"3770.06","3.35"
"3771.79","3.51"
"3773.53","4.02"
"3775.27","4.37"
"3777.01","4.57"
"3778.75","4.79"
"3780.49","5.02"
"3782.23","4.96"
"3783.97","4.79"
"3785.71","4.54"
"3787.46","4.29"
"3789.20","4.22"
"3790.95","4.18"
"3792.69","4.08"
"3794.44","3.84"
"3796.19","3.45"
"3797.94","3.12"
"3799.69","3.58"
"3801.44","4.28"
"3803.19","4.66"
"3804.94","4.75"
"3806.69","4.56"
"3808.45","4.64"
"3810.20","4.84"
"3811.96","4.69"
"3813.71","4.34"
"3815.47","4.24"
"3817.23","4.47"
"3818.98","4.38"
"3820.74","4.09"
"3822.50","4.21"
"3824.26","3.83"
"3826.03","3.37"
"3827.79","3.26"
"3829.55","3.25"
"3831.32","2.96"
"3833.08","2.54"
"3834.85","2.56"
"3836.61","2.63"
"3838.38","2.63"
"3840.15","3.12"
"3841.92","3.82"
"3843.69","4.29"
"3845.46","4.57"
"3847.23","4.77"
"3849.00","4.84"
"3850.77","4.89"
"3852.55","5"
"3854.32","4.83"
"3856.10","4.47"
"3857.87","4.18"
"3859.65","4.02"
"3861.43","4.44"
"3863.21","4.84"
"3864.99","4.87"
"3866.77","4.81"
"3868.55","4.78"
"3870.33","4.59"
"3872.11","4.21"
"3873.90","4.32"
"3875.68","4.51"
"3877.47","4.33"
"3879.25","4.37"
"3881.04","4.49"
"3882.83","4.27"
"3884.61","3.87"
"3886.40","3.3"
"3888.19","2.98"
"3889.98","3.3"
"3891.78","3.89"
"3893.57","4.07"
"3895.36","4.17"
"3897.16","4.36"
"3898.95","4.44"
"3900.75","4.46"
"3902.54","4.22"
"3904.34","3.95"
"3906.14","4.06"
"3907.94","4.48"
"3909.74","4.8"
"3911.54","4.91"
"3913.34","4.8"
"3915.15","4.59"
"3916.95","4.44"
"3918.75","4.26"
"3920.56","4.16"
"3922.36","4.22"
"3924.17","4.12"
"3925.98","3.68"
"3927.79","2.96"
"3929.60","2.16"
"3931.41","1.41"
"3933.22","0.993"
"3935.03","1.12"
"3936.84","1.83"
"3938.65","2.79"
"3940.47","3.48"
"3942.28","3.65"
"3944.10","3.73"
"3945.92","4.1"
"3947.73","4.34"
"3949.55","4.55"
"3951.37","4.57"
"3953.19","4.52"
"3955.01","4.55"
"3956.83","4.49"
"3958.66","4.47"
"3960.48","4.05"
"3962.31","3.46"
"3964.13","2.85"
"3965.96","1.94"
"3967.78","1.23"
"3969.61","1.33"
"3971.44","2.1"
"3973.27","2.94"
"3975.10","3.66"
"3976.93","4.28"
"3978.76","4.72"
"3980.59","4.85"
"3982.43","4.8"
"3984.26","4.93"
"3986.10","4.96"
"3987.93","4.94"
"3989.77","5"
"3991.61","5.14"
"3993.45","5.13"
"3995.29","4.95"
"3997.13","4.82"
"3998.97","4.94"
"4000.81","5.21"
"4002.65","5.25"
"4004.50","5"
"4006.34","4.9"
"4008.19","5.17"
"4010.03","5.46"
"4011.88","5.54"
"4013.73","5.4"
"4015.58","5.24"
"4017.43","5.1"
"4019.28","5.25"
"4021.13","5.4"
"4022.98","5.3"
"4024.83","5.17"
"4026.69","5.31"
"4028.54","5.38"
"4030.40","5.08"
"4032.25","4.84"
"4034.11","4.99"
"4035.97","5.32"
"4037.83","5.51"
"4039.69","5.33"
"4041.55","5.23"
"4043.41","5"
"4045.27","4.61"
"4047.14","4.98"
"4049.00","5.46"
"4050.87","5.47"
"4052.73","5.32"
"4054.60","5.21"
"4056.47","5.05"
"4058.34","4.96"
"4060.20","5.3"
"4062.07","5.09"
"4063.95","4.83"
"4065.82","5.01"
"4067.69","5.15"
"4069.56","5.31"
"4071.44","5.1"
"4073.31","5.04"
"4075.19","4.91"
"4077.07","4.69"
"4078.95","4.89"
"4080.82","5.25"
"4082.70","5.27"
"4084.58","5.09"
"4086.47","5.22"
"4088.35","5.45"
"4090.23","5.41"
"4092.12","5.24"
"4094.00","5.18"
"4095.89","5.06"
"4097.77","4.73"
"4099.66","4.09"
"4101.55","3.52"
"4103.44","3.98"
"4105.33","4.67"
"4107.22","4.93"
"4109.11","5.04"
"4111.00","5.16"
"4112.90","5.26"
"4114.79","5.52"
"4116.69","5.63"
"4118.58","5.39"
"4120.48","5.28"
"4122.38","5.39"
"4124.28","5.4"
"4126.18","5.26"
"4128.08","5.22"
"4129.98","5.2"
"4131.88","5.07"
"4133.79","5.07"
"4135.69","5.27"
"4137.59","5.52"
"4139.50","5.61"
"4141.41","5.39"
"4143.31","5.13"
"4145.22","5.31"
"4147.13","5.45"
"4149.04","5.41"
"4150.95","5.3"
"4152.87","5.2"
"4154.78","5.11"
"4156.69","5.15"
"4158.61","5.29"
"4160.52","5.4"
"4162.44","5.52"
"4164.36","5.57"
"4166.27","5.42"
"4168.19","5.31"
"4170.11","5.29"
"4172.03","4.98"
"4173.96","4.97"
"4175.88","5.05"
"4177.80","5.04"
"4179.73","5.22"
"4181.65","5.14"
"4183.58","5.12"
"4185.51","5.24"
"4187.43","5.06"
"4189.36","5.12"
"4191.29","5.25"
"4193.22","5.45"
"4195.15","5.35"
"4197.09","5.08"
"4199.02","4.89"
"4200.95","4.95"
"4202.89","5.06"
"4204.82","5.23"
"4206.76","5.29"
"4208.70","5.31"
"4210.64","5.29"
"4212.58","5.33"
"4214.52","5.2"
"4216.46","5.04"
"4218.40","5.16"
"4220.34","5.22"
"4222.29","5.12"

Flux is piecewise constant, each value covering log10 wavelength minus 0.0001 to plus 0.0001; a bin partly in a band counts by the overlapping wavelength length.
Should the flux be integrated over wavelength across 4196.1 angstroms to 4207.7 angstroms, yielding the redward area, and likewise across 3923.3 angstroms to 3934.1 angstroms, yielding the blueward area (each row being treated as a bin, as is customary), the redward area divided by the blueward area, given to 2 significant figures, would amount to 2.1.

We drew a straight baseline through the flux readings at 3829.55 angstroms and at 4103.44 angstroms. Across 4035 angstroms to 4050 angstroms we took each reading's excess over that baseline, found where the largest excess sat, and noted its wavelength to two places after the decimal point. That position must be 4037.83 angstroms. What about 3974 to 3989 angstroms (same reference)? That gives 3986.10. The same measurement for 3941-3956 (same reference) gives 3951.37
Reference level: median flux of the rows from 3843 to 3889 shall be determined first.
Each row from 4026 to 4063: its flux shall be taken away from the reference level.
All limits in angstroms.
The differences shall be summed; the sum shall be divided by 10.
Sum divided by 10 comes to -1.4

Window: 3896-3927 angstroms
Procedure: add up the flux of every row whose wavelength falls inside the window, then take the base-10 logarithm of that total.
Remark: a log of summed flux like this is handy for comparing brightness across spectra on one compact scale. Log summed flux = 1.87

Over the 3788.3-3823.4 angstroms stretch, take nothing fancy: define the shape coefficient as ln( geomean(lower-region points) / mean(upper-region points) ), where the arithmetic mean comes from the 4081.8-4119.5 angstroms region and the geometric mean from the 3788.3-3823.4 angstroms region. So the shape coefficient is -0.17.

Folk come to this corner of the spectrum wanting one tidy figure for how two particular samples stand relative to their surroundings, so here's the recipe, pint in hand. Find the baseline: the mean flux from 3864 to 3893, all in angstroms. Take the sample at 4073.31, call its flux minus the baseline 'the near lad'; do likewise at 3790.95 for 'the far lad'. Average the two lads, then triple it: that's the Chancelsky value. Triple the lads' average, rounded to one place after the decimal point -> 1.3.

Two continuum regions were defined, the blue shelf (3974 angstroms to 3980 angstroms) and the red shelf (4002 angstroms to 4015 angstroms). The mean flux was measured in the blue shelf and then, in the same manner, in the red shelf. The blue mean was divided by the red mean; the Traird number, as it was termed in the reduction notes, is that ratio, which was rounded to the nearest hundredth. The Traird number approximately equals 0.80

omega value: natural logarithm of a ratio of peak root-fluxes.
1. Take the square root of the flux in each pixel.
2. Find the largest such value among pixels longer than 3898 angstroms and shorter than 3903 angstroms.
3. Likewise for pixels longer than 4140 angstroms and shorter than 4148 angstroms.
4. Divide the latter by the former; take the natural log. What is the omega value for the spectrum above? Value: 0.10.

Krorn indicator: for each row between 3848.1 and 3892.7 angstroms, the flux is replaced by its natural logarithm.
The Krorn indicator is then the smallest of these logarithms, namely 1.09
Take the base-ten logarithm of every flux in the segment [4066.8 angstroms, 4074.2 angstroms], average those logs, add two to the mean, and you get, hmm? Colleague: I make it 2.71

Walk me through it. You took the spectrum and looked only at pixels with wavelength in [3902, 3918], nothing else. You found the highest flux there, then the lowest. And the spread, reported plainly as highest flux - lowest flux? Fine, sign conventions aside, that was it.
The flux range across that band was 1.0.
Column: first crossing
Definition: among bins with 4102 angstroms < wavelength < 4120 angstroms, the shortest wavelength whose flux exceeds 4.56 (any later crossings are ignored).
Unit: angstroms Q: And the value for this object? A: 4105.33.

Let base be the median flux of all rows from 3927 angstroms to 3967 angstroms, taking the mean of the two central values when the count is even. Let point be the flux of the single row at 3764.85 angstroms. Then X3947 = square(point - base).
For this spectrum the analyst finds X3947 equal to 0.32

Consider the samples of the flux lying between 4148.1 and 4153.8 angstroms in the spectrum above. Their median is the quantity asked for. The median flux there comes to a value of 5.3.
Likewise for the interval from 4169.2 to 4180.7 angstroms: 5.0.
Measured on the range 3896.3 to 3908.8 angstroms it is 4.4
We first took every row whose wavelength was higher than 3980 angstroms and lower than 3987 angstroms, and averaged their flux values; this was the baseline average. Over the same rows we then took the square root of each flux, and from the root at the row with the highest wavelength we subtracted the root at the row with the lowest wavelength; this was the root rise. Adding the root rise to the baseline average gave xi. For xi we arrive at 4.9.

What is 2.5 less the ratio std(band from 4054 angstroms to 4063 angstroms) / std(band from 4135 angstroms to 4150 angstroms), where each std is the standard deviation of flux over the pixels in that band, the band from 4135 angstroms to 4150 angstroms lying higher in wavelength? 1.6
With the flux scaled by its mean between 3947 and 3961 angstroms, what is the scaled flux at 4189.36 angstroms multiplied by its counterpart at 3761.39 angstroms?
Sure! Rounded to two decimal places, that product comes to 1.08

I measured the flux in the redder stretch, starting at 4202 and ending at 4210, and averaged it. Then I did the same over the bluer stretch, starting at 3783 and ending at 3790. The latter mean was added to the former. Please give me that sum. 9.7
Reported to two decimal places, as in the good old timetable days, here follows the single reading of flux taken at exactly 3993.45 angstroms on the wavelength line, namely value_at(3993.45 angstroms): 5.13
